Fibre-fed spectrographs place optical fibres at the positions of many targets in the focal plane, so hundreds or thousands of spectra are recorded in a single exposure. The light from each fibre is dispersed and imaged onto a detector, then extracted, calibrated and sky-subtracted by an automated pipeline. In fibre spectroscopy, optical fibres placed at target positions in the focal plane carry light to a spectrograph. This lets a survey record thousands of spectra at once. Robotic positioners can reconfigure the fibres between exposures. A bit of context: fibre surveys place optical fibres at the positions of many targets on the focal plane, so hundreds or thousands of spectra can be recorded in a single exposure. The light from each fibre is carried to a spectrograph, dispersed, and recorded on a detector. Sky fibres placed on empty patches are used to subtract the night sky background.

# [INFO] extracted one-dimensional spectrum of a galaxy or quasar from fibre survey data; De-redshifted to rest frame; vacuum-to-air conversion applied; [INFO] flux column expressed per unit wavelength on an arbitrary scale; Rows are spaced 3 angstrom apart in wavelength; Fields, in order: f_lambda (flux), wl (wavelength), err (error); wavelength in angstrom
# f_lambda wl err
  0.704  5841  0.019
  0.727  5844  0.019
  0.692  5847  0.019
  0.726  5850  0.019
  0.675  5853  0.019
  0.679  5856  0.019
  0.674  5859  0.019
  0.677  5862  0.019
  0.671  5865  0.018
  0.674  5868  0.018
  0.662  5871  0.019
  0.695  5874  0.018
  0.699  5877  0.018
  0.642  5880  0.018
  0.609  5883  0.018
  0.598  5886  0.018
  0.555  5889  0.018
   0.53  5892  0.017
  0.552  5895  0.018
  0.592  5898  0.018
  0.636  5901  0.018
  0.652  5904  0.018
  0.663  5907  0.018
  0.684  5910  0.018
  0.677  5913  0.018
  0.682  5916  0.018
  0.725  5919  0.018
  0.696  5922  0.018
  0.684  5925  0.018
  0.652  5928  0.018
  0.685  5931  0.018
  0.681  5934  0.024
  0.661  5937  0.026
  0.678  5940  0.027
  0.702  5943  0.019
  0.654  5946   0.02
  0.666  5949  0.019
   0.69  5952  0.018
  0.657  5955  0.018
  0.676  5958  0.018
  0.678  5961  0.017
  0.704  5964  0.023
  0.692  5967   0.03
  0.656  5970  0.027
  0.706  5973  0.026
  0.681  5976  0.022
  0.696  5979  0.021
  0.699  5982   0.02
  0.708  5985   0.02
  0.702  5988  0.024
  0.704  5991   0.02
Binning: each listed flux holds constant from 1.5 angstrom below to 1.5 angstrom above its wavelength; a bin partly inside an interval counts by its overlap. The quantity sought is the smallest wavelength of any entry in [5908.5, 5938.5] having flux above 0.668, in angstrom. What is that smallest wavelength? 5910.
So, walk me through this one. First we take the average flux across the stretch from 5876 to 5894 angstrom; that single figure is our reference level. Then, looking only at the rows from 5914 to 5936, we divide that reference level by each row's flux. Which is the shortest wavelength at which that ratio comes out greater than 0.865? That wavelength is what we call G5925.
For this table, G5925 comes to 5916 angstrom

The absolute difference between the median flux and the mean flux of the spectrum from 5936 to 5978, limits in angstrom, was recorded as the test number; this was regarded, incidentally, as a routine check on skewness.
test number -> 0.001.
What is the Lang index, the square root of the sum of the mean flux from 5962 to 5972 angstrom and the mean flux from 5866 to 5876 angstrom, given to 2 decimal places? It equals 1.17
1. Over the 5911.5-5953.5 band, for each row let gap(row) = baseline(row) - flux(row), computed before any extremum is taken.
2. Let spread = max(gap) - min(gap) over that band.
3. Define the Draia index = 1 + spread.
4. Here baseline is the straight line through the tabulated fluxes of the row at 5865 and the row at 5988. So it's 1.08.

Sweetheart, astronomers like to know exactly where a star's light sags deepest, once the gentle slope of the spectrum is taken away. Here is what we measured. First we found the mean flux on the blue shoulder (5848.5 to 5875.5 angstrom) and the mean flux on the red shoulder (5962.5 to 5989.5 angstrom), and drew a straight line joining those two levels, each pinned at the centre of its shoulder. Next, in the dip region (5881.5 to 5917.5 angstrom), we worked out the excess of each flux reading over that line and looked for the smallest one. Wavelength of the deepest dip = 5892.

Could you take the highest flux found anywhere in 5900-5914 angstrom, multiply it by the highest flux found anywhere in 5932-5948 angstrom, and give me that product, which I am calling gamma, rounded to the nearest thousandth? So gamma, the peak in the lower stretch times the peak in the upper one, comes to 0.480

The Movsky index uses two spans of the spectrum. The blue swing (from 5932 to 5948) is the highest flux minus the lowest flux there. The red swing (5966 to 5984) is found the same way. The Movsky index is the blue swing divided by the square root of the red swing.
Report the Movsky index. 0.21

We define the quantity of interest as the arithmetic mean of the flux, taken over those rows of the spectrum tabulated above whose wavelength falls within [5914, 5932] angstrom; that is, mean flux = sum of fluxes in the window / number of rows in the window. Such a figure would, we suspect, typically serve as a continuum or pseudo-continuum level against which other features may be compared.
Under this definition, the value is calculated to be 0.687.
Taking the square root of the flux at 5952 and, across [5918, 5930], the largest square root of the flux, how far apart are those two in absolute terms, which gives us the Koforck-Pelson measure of 0.021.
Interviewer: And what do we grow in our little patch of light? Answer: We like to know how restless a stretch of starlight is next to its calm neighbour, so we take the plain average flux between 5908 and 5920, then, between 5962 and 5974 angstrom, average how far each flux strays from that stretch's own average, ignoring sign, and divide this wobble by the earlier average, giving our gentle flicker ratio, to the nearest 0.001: 0.024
